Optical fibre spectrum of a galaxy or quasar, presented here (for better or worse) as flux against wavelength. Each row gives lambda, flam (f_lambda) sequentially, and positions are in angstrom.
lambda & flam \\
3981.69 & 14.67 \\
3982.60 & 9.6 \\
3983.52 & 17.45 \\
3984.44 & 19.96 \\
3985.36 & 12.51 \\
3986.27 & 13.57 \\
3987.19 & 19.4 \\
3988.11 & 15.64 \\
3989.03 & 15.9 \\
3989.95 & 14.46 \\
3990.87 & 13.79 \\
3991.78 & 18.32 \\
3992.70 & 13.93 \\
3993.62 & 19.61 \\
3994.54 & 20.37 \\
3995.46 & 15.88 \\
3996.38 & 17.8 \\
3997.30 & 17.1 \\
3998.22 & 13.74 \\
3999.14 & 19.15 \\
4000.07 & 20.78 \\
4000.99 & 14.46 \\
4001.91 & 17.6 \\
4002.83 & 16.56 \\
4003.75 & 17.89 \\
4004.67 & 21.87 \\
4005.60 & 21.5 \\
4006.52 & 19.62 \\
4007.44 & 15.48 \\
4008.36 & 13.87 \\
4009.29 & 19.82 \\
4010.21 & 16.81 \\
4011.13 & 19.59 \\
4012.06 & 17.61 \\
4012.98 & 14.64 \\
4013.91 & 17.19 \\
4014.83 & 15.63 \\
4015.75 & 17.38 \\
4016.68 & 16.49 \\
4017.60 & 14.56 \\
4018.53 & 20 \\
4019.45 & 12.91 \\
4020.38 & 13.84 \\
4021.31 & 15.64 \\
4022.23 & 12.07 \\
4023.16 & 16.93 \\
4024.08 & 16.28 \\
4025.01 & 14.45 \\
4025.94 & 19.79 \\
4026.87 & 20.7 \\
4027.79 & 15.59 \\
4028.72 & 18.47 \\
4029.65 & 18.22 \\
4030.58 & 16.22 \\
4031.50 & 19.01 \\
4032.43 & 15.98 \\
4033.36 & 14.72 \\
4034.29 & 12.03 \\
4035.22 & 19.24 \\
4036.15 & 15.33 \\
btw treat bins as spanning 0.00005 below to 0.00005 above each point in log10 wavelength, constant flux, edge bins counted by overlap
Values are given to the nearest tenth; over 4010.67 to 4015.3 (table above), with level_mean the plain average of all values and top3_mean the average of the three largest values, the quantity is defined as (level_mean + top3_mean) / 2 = 17.5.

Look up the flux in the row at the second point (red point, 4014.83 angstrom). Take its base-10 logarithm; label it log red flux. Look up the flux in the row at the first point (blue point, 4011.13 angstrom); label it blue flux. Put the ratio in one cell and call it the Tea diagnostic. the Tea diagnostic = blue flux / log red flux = 16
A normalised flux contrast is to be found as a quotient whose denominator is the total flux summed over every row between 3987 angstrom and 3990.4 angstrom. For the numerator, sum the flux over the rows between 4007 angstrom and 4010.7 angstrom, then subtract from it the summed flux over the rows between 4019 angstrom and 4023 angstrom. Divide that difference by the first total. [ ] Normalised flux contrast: 0.18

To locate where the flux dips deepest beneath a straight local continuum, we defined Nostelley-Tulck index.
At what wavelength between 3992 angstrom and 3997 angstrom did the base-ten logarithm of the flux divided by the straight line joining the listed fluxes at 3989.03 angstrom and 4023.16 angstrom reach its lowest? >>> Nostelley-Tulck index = 3992.70 angstrom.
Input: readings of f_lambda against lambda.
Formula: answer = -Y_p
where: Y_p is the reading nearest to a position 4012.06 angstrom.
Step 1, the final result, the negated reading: -17.6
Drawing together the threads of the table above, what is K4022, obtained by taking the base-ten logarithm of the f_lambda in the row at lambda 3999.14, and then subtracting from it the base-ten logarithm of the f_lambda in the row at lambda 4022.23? 0.20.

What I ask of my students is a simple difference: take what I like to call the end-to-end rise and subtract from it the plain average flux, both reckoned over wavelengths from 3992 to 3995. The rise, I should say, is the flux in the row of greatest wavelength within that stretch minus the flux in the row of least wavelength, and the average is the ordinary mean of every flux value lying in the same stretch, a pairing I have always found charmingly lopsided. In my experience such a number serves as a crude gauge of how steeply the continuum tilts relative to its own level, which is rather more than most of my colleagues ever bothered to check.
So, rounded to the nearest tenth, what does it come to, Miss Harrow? -11.5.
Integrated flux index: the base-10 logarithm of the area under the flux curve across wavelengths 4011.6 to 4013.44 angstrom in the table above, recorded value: 1.47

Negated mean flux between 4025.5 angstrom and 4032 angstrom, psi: -18.3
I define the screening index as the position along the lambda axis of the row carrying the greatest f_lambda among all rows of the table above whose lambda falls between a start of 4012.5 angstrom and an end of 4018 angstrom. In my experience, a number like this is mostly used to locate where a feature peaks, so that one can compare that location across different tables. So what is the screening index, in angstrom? 4015.75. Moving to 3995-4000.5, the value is 4000.07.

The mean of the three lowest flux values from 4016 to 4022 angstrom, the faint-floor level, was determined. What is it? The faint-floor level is 13.8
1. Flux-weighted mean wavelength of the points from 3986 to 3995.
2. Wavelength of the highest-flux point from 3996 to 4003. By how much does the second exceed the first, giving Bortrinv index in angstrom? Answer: 9.5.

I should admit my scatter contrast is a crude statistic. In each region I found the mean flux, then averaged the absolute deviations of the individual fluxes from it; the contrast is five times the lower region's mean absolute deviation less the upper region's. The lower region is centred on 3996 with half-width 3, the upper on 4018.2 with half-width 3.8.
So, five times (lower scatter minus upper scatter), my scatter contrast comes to 1.2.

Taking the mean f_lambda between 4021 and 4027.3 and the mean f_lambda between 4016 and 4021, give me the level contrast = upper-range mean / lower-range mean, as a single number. 1.06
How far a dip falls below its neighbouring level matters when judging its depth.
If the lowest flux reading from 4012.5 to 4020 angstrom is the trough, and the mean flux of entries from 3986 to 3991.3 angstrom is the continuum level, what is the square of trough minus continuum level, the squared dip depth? 7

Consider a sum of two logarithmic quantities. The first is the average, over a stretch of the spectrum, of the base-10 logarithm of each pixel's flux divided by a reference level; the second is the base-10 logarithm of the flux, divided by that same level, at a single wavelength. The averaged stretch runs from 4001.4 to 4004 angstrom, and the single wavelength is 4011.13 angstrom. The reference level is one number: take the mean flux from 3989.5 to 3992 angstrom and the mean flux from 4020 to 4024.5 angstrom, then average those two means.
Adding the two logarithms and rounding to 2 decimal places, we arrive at 0.17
